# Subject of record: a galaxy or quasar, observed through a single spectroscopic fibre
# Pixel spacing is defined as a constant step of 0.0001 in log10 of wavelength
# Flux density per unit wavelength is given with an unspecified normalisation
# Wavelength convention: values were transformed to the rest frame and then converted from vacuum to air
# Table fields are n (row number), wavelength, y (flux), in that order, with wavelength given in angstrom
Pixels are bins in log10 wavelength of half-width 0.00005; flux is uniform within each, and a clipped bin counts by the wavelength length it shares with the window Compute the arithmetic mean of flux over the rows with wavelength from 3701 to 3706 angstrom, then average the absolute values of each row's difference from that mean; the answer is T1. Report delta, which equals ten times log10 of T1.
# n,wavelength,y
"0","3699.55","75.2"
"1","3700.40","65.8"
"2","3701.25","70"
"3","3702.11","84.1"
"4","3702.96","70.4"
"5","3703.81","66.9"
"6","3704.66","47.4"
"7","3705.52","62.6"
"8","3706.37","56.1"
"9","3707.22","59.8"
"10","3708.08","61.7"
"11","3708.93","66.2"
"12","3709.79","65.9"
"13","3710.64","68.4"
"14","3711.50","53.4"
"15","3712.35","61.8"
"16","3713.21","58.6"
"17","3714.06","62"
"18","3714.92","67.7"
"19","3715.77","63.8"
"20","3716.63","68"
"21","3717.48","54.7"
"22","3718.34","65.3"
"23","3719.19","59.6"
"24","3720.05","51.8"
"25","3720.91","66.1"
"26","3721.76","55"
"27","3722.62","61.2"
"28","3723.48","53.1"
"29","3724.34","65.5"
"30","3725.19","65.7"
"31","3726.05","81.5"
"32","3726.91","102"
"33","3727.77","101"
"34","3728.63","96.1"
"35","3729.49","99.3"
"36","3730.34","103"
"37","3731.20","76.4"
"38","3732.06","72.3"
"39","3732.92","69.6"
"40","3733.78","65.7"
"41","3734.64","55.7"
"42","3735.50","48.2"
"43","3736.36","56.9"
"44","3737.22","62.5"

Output 9.0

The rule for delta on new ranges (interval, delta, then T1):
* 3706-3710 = 5.2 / 3.3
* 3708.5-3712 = 7.0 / 5.0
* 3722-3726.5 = 8.2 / 6.6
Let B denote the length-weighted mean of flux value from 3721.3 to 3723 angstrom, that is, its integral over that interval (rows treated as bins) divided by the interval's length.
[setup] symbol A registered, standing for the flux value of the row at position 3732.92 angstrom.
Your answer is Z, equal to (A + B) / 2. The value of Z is 64.0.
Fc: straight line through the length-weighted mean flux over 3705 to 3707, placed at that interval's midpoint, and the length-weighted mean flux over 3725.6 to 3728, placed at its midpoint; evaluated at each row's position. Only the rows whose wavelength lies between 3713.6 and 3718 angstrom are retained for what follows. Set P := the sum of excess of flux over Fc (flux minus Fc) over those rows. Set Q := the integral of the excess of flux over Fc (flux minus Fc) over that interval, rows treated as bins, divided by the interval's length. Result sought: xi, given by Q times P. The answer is 733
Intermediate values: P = -60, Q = -12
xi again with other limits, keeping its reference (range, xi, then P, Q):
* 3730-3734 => 3185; -127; -25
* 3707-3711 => 2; 3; 1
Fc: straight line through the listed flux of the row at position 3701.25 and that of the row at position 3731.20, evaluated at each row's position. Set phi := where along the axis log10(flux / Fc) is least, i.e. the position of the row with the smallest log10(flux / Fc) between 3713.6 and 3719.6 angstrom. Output 3717.48 angstrom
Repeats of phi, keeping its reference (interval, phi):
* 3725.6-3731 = 3726.05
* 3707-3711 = 3707.22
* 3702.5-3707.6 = 3704.66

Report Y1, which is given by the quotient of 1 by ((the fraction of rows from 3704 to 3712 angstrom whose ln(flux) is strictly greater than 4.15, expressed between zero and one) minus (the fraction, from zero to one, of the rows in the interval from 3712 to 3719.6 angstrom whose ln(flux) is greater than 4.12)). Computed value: -3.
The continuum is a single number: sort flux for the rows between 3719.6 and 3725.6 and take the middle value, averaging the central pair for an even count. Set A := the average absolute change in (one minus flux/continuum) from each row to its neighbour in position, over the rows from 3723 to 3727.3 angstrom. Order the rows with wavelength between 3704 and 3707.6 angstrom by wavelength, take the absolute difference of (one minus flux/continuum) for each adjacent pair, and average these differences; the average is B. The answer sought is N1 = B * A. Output 0.028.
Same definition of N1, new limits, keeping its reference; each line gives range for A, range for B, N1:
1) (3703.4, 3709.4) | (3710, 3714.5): 0.017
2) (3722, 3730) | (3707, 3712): 0.011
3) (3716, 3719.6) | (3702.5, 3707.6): 0.026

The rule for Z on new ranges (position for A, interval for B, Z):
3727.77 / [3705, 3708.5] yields 80.3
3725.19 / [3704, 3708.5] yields 61.8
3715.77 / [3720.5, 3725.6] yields 62.5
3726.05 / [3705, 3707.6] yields 70.3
